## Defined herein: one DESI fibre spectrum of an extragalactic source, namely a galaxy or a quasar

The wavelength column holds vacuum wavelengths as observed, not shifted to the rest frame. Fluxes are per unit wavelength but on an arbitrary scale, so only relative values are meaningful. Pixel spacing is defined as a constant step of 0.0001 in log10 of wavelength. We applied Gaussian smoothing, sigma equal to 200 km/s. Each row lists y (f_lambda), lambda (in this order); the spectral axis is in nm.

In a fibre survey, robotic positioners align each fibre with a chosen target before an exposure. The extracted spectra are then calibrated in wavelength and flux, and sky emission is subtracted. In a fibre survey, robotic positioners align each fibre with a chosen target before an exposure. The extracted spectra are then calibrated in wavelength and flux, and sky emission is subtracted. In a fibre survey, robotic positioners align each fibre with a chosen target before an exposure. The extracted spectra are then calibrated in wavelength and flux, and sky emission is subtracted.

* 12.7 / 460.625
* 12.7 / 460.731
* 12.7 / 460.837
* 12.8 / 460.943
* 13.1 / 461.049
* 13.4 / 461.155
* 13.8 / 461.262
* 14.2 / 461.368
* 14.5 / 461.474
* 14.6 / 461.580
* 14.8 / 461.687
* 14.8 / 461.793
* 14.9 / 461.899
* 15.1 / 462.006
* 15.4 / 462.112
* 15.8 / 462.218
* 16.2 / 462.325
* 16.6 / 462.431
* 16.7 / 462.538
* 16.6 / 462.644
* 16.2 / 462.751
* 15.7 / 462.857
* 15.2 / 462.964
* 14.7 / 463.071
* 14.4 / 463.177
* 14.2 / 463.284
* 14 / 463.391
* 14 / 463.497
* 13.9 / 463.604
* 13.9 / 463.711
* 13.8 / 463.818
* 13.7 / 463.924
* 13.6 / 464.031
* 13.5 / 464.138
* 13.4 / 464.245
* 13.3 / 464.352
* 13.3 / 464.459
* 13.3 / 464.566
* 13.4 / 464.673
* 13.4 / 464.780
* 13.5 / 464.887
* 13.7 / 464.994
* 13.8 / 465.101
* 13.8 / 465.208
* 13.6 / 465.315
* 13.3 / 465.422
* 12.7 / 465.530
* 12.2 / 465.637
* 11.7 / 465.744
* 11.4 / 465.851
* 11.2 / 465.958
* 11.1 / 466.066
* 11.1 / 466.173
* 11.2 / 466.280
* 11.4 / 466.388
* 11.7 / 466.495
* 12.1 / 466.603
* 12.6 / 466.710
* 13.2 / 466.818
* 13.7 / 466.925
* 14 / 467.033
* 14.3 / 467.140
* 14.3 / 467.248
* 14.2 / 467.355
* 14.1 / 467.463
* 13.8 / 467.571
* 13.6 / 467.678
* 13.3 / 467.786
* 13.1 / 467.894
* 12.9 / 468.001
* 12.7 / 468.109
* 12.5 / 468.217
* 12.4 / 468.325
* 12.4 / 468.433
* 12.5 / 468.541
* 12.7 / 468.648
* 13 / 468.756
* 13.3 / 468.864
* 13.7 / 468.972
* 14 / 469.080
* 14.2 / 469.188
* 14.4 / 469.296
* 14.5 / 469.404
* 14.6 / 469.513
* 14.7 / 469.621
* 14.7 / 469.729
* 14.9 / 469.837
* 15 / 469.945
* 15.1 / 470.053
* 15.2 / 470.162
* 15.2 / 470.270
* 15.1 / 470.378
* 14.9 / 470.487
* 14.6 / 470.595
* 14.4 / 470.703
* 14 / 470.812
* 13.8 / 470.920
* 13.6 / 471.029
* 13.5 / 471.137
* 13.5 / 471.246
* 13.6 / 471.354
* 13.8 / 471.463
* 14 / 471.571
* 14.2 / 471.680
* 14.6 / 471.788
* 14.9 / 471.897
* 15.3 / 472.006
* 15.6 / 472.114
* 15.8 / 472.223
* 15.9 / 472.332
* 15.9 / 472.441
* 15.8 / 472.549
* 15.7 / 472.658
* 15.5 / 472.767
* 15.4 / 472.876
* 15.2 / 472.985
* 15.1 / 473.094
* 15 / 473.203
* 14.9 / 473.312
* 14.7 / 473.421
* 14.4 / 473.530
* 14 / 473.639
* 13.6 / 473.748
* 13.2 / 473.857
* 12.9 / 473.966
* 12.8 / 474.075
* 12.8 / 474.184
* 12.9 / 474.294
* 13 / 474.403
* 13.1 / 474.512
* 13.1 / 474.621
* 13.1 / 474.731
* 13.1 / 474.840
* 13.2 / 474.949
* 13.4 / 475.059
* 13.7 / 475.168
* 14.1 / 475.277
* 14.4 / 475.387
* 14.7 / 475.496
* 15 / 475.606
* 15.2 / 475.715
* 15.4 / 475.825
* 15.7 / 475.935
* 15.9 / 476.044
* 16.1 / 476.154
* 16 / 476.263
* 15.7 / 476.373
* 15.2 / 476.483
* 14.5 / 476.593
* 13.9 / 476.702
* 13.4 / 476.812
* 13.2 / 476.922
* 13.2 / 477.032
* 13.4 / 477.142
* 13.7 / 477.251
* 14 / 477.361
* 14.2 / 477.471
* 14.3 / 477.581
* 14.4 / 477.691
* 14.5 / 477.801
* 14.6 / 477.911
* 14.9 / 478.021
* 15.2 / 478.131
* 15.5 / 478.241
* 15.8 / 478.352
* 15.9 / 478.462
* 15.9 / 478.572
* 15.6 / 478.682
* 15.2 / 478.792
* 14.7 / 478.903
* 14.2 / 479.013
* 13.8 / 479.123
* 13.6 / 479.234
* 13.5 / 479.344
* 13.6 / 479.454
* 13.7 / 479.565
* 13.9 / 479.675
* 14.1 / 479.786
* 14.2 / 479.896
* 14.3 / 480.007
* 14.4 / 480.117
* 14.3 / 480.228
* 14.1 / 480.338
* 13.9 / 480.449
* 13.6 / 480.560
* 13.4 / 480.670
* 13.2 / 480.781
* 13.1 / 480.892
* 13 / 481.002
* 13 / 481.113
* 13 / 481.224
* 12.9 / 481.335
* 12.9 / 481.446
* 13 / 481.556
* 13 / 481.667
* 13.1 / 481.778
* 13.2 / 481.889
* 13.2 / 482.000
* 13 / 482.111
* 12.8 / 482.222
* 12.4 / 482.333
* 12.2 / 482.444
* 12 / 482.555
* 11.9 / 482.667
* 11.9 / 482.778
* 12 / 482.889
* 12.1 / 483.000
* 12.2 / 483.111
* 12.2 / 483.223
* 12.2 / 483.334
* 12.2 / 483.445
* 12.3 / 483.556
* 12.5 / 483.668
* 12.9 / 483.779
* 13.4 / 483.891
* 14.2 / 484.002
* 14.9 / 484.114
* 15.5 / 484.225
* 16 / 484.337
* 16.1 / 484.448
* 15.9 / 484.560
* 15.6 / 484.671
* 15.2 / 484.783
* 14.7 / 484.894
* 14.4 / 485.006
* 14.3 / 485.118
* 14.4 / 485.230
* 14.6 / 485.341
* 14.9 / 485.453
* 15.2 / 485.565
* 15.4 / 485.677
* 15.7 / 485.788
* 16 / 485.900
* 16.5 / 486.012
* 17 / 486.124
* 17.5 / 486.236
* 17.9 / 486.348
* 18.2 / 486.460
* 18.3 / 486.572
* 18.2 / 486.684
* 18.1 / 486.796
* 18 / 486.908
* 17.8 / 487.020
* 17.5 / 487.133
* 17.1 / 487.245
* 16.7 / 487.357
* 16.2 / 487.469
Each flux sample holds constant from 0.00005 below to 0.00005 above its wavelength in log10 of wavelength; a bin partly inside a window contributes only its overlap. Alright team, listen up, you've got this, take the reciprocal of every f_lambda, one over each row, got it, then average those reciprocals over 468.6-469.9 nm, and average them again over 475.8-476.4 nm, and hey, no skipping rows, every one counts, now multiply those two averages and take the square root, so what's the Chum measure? 0.067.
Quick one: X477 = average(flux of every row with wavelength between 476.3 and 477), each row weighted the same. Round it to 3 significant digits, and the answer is 14.3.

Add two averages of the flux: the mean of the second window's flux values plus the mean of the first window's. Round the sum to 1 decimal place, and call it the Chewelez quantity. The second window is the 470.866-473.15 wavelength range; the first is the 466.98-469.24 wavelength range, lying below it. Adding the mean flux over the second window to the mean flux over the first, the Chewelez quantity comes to 28.2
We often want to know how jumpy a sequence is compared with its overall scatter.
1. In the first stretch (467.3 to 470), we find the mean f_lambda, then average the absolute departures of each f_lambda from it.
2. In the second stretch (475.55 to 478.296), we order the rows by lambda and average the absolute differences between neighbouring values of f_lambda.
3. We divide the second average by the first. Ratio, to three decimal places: 0.350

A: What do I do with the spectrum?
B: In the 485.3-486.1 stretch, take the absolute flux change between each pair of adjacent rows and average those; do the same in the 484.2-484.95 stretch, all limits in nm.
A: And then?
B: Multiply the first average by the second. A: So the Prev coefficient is 0.11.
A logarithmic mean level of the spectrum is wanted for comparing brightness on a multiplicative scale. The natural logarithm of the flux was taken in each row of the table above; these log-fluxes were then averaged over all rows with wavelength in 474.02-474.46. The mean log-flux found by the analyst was 2.56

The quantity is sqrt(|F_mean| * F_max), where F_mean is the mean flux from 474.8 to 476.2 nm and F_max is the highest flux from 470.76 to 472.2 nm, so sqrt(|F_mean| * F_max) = 15.1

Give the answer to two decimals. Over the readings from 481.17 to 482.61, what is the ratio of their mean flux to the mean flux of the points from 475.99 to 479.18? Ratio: 0.87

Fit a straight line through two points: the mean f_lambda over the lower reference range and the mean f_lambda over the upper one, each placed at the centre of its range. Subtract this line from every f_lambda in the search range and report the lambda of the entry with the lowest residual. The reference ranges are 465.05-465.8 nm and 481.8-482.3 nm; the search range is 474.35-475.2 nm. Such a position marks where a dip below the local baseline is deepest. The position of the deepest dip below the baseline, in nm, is 474.403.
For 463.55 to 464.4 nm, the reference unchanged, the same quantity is 464.352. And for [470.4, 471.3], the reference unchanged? 471.246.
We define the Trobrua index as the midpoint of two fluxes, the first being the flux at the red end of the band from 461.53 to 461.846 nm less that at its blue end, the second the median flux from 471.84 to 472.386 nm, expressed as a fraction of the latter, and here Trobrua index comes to 0.51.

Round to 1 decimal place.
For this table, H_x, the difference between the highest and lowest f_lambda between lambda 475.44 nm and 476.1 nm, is 1.2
